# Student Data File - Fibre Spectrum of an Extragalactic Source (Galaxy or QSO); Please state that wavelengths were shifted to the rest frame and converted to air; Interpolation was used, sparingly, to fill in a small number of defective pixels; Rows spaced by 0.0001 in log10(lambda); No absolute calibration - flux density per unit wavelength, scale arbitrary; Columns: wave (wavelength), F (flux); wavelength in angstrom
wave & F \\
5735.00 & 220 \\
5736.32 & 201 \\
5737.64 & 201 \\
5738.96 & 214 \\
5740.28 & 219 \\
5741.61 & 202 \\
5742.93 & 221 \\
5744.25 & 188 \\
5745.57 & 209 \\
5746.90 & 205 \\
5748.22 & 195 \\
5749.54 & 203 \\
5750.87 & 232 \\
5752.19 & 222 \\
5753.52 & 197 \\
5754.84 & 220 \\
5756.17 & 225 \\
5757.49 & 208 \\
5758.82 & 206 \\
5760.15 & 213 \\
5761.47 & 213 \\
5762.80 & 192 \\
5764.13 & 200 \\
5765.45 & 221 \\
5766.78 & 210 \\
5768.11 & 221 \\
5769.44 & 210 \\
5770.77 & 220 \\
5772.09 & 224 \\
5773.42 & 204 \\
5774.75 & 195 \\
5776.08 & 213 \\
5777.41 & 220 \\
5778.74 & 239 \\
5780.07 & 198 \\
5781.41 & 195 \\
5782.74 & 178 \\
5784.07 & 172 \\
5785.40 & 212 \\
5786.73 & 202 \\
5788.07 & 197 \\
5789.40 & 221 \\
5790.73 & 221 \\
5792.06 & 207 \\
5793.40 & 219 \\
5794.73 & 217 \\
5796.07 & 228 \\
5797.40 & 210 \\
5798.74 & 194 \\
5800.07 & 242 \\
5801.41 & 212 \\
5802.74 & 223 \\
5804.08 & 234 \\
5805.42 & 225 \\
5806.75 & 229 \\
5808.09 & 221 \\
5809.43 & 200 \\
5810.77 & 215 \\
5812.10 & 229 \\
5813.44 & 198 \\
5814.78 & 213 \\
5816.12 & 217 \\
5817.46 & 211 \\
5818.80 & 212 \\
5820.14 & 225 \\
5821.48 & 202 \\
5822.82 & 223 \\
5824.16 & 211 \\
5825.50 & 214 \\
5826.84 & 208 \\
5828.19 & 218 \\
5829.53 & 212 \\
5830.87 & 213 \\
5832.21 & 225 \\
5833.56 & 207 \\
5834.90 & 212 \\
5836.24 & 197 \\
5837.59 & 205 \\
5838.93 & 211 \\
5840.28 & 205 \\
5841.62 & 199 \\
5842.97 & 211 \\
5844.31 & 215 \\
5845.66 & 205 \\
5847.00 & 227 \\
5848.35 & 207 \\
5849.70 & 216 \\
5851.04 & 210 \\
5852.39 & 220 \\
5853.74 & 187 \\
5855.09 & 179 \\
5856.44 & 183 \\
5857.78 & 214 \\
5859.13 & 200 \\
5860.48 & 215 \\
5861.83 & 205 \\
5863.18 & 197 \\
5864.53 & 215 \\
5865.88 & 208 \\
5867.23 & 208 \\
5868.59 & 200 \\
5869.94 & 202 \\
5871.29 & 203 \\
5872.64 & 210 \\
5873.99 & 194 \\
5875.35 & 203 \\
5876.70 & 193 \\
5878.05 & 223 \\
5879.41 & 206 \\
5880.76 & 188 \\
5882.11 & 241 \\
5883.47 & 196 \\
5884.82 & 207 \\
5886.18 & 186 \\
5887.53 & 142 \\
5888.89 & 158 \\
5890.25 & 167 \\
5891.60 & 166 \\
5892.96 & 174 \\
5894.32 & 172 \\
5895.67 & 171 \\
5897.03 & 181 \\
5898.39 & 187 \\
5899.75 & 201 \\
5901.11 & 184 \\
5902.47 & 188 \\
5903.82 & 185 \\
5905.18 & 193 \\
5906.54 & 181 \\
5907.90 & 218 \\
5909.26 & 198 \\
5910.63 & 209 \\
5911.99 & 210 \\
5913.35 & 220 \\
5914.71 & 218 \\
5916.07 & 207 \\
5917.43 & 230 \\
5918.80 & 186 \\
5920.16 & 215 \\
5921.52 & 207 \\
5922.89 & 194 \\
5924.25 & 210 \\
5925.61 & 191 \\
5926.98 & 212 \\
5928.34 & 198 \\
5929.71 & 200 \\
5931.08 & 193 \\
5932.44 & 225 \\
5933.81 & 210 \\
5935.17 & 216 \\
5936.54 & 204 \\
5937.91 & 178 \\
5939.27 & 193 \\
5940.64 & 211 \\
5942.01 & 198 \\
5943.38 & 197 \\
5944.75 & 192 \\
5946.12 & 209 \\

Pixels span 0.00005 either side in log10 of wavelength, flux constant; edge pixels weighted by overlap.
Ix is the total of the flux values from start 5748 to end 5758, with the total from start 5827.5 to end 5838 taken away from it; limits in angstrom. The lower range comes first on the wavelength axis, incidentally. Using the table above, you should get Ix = 13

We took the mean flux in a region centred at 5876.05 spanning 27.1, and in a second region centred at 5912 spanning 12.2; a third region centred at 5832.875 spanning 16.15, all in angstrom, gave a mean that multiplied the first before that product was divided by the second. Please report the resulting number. 199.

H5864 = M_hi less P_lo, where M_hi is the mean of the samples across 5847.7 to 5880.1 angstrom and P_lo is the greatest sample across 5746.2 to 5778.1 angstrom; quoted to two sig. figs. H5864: -28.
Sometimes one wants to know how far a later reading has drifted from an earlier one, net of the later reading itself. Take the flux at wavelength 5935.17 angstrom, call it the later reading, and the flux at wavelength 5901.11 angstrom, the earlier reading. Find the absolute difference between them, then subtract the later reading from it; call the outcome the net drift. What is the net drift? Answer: -184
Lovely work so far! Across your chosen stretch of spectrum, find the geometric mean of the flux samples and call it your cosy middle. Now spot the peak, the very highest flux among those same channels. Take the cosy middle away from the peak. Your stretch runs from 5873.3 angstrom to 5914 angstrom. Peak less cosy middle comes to 51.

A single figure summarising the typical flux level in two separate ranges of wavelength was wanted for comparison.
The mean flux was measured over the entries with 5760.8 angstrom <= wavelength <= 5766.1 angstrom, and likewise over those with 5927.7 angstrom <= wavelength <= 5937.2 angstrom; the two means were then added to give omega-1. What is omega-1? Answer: 413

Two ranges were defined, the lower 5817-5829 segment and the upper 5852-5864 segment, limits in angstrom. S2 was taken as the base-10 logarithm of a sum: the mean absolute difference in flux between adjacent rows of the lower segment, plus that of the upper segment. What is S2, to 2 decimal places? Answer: 1.42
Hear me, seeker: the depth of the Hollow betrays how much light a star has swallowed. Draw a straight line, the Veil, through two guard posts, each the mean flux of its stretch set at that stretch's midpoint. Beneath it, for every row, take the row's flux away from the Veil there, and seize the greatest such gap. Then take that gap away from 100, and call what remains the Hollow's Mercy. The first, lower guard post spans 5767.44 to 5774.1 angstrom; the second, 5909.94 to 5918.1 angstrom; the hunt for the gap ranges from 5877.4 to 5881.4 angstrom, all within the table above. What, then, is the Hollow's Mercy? 72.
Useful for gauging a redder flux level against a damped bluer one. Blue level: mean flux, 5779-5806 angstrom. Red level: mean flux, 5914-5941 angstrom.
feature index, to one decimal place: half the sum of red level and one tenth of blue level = 113.0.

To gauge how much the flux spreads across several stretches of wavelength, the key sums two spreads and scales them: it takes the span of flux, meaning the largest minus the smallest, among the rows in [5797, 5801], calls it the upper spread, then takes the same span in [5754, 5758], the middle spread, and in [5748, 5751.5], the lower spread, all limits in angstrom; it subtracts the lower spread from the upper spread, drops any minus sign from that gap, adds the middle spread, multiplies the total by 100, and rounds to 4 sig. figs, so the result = 2800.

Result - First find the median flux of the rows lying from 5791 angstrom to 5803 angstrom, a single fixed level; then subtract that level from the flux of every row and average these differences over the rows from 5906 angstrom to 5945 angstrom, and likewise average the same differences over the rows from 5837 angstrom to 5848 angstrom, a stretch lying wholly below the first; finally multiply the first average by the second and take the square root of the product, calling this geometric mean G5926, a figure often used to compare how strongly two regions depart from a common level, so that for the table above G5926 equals 9.6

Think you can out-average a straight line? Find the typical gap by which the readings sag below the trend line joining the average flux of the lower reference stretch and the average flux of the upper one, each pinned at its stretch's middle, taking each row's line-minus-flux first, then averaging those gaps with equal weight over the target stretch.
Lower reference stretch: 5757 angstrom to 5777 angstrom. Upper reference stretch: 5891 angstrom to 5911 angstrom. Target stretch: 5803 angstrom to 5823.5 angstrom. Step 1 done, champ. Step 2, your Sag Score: -15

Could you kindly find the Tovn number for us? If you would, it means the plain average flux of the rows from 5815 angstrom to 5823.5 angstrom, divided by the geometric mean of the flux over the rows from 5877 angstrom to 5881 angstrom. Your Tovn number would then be 1.05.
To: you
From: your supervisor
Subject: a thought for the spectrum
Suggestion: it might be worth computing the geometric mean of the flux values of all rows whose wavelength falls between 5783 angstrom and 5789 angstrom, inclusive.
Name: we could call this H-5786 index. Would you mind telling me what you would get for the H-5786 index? 195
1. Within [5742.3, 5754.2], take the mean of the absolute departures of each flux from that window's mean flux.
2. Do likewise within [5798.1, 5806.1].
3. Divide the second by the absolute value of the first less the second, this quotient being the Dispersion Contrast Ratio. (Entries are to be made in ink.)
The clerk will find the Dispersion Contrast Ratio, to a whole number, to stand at 14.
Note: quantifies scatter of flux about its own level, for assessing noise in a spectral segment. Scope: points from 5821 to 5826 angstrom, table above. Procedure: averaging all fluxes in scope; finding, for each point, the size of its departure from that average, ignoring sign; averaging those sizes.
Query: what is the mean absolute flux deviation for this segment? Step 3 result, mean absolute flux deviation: 6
